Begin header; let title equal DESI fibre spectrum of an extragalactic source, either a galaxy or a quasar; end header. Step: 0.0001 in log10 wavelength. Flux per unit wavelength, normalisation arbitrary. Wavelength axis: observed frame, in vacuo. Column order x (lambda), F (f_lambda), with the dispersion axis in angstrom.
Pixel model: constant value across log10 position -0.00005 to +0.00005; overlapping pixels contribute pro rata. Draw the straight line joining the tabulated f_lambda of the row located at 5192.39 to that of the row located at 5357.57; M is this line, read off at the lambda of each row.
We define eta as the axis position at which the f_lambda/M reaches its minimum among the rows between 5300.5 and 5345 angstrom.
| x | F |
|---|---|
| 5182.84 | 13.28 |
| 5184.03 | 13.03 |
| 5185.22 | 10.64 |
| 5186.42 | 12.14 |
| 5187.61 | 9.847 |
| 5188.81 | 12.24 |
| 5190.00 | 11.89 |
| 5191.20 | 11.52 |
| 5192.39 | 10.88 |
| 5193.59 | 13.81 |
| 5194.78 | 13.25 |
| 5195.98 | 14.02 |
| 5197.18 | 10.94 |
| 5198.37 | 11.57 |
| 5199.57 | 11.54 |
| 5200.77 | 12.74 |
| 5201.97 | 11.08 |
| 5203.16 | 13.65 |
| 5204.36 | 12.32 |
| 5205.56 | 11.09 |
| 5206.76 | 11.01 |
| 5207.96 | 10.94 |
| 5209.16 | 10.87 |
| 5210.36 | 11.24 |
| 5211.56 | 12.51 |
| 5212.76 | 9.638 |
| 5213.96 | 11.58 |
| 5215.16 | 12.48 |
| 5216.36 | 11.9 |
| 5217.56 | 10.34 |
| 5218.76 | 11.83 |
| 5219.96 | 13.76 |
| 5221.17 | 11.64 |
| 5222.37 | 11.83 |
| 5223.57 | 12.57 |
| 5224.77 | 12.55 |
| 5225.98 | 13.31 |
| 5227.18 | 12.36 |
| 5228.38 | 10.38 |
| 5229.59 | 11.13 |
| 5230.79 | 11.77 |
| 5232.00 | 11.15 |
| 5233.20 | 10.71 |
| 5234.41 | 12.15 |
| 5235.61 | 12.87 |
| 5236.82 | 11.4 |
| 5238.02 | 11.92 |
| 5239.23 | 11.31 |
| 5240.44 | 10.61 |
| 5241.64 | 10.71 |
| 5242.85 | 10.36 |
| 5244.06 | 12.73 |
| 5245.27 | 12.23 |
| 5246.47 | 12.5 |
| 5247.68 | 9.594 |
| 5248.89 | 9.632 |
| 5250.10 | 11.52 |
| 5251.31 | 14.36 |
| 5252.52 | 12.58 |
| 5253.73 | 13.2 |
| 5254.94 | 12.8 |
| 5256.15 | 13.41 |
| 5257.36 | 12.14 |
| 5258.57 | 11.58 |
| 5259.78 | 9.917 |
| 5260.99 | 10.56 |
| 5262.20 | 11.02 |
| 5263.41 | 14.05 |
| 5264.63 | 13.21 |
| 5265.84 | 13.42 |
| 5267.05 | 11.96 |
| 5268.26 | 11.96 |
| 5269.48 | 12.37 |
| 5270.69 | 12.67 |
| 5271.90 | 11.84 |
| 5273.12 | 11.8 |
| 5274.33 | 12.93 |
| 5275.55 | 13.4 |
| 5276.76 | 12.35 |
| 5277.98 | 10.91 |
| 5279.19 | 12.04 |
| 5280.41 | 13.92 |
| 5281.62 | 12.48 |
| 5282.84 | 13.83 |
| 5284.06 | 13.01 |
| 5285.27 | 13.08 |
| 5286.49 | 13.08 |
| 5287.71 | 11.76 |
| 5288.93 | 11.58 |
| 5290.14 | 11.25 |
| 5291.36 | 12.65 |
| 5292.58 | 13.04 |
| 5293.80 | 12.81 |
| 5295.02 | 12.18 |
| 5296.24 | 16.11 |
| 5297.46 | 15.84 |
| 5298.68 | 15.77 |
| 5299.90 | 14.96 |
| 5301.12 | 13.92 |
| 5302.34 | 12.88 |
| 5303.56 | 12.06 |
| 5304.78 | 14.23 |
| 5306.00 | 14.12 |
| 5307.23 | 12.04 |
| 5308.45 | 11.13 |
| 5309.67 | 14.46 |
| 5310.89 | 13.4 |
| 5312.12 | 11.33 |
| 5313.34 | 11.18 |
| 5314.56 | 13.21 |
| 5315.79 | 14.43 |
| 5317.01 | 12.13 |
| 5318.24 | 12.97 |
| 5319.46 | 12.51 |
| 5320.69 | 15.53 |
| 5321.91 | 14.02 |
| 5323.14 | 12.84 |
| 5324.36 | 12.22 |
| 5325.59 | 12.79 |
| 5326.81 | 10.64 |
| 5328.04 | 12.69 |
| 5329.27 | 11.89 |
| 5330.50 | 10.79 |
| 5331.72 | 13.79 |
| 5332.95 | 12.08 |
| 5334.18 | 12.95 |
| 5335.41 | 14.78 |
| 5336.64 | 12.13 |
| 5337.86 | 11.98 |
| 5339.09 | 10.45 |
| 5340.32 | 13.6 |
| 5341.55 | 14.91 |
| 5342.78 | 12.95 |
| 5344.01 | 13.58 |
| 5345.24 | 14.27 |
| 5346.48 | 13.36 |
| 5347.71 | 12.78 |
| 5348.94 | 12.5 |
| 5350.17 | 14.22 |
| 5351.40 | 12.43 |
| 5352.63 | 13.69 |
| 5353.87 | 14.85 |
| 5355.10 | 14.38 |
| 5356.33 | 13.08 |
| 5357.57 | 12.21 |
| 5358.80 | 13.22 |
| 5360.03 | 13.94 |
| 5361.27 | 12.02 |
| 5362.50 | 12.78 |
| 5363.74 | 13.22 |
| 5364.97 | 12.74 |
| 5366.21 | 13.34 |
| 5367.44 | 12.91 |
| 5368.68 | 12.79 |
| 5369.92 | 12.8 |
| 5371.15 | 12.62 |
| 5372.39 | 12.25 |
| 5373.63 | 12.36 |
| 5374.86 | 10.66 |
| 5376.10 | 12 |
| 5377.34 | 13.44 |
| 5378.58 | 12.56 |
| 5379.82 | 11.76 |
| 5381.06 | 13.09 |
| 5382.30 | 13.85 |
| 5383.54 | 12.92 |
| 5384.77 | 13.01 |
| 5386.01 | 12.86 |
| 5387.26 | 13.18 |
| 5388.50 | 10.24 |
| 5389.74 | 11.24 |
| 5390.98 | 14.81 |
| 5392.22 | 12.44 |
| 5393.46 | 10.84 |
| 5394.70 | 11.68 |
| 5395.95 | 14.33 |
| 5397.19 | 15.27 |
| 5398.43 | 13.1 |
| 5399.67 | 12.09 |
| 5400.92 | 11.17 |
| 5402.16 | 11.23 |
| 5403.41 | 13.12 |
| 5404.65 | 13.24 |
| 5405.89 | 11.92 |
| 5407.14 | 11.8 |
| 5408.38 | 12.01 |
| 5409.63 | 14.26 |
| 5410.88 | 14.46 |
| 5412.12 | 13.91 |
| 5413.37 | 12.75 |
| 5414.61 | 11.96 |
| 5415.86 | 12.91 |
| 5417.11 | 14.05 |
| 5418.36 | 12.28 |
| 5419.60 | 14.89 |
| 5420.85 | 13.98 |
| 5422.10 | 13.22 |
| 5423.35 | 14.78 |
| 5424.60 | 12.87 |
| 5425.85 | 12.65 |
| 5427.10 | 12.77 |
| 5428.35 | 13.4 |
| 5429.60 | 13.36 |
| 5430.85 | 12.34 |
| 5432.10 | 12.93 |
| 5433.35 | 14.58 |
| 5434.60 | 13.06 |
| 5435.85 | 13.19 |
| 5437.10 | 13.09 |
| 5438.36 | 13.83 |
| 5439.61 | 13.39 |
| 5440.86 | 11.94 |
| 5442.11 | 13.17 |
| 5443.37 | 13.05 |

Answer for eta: 5339.09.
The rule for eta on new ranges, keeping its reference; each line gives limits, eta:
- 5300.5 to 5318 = 5308.45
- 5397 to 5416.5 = 5400.92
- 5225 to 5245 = 5242.85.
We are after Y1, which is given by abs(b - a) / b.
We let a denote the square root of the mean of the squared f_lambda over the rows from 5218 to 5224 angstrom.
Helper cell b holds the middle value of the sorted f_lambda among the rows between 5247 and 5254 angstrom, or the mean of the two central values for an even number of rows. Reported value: 0.025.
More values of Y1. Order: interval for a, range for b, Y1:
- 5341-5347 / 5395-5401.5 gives 0.056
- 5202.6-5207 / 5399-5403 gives 0.074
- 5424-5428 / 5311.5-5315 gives 0.127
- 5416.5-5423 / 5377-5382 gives 0.069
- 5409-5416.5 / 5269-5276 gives 0.071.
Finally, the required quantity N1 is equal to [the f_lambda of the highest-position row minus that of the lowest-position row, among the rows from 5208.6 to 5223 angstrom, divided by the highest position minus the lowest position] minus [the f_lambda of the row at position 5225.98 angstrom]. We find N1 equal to -13.2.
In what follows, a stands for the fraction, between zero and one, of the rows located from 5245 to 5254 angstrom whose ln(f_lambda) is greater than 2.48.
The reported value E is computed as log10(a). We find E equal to -0.20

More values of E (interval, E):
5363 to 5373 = 0.00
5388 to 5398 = -0.30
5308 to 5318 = -0.20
